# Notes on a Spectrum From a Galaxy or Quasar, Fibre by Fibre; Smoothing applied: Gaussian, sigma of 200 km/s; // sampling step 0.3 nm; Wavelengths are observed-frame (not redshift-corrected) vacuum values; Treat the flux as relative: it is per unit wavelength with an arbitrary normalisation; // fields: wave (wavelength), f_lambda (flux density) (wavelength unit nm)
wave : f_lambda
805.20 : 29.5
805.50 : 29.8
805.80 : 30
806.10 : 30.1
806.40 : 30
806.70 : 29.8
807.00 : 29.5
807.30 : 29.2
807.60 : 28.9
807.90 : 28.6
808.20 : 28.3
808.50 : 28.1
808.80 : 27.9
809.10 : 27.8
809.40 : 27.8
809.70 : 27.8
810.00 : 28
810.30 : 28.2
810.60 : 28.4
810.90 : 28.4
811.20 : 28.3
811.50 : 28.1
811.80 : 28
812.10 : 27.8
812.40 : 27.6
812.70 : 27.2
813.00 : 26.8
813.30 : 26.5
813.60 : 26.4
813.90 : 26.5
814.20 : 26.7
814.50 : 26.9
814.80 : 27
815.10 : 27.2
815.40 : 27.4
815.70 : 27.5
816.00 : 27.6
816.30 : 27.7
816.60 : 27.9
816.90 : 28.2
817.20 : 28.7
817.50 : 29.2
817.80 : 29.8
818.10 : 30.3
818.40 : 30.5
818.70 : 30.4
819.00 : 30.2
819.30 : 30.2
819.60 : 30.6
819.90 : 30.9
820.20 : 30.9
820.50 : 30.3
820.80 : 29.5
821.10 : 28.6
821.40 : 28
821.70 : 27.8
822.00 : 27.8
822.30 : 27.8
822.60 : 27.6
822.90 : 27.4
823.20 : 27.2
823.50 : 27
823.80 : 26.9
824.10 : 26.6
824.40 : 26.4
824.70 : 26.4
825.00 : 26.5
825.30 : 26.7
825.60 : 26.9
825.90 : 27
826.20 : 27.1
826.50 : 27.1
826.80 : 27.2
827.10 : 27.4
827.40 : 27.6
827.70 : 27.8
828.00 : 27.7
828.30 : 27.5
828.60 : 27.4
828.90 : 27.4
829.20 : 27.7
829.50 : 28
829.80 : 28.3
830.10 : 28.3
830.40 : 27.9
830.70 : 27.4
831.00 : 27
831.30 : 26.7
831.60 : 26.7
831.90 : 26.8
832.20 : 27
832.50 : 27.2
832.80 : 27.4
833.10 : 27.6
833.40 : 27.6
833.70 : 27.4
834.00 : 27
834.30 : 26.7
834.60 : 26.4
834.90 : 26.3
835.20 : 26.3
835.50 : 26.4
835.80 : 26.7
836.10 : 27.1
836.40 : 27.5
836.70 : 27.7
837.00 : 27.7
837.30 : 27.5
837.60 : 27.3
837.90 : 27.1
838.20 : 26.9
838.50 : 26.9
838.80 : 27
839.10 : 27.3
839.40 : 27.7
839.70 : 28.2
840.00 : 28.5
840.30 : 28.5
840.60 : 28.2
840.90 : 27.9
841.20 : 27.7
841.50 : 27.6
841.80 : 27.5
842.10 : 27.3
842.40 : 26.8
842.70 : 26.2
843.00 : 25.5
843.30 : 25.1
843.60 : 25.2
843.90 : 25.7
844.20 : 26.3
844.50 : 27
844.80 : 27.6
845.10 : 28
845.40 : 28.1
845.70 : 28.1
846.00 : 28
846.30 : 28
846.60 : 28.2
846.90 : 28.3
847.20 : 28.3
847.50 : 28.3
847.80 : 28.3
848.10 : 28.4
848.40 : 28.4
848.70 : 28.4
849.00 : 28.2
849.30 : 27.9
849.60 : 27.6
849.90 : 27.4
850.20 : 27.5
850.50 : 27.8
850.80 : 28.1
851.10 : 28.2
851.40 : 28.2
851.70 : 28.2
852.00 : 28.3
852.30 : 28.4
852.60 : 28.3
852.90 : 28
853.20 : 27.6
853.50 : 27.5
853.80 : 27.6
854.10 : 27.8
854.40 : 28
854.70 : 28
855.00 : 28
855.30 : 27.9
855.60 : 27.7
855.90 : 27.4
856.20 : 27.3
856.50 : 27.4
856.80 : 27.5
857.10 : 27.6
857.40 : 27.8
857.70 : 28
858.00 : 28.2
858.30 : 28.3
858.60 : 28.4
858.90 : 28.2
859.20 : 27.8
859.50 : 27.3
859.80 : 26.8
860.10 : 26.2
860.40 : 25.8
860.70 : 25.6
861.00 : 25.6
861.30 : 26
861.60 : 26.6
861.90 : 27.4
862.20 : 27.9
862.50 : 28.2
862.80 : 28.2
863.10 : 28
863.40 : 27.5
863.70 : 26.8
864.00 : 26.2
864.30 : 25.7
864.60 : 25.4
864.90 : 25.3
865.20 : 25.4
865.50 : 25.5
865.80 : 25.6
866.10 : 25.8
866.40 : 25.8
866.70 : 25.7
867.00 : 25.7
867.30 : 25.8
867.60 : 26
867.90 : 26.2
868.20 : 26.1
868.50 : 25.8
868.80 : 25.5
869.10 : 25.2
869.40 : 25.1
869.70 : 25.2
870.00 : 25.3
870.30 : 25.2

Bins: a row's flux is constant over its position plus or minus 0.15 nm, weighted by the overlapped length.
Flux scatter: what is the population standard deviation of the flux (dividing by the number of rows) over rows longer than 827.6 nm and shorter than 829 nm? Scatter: 0.16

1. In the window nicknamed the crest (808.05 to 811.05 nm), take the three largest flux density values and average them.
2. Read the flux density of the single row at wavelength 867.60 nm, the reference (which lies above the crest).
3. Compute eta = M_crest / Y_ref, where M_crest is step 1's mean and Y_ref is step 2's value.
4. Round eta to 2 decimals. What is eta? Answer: 1.09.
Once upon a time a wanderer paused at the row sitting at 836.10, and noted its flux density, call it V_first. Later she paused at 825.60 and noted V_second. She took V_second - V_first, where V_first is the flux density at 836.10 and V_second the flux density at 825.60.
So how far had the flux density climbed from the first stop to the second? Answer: -0.20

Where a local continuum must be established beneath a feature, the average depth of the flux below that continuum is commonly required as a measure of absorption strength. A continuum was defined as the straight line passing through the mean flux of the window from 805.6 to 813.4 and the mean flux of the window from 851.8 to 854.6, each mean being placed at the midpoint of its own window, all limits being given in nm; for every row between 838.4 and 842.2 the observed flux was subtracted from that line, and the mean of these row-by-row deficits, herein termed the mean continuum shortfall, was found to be 0.3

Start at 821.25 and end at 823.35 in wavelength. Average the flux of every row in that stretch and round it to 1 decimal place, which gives 27.7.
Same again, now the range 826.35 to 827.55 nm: 27.3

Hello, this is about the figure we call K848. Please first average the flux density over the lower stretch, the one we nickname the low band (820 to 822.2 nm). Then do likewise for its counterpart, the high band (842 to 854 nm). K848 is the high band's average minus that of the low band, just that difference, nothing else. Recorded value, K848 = -1.4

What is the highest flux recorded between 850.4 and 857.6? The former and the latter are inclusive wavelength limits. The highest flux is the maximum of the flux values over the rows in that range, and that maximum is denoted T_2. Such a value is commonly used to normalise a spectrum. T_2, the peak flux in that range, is 28.4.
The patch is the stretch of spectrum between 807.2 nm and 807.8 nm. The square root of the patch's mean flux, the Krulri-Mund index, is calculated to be 5.39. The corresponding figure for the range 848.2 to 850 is 5.29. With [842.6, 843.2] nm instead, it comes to 5.08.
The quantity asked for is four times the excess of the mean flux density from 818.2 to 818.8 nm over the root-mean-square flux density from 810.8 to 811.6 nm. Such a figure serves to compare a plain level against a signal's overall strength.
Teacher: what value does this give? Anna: 9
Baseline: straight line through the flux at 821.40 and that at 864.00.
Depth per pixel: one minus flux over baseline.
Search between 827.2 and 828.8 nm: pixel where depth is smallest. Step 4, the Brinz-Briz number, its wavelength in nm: 827.70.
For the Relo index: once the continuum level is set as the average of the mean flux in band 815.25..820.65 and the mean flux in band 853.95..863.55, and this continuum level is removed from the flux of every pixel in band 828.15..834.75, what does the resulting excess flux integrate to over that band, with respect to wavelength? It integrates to -7.0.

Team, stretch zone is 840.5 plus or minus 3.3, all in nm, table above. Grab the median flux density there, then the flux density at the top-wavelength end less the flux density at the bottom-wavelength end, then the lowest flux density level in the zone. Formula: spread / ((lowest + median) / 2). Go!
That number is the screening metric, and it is -0.088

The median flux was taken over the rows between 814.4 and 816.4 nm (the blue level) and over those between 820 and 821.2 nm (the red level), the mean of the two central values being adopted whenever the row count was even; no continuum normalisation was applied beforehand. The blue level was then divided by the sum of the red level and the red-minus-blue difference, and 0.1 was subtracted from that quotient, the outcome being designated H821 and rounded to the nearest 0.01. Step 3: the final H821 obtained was 0.75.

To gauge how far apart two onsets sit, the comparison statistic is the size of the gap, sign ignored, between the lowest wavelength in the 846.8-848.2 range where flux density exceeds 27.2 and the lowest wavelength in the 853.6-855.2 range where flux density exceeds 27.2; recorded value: 6.90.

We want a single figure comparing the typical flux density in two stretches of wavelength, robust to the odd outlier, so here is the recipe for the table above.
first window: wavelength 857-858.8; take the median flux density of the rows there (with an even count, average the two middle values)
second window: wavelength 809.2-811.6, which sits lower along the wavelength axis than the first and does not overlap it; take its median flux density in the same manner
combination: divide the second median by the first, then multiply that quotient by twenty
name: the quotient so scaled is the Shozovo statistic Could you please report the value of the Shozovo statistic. 20.0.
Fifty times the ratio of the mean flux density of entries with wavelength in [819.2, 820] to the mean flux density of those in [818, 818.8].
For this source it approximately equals 50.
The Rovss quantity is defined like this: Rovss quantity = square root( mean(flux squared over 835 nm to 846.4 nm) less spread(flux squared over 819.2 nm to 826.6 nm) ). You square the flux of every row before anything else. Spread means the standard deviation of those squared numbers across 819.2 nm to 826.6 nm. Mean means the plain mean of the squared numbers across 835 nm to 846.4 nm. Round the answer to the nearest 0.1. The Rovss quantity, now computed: 25.6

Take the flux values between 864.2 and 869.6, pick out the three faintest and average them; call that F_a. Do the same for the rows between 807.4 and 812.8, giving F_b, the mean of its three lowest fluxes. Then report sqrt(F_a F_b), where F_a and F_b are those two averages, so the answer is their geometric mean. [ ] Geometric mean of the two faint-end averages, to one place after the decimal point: 26.3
